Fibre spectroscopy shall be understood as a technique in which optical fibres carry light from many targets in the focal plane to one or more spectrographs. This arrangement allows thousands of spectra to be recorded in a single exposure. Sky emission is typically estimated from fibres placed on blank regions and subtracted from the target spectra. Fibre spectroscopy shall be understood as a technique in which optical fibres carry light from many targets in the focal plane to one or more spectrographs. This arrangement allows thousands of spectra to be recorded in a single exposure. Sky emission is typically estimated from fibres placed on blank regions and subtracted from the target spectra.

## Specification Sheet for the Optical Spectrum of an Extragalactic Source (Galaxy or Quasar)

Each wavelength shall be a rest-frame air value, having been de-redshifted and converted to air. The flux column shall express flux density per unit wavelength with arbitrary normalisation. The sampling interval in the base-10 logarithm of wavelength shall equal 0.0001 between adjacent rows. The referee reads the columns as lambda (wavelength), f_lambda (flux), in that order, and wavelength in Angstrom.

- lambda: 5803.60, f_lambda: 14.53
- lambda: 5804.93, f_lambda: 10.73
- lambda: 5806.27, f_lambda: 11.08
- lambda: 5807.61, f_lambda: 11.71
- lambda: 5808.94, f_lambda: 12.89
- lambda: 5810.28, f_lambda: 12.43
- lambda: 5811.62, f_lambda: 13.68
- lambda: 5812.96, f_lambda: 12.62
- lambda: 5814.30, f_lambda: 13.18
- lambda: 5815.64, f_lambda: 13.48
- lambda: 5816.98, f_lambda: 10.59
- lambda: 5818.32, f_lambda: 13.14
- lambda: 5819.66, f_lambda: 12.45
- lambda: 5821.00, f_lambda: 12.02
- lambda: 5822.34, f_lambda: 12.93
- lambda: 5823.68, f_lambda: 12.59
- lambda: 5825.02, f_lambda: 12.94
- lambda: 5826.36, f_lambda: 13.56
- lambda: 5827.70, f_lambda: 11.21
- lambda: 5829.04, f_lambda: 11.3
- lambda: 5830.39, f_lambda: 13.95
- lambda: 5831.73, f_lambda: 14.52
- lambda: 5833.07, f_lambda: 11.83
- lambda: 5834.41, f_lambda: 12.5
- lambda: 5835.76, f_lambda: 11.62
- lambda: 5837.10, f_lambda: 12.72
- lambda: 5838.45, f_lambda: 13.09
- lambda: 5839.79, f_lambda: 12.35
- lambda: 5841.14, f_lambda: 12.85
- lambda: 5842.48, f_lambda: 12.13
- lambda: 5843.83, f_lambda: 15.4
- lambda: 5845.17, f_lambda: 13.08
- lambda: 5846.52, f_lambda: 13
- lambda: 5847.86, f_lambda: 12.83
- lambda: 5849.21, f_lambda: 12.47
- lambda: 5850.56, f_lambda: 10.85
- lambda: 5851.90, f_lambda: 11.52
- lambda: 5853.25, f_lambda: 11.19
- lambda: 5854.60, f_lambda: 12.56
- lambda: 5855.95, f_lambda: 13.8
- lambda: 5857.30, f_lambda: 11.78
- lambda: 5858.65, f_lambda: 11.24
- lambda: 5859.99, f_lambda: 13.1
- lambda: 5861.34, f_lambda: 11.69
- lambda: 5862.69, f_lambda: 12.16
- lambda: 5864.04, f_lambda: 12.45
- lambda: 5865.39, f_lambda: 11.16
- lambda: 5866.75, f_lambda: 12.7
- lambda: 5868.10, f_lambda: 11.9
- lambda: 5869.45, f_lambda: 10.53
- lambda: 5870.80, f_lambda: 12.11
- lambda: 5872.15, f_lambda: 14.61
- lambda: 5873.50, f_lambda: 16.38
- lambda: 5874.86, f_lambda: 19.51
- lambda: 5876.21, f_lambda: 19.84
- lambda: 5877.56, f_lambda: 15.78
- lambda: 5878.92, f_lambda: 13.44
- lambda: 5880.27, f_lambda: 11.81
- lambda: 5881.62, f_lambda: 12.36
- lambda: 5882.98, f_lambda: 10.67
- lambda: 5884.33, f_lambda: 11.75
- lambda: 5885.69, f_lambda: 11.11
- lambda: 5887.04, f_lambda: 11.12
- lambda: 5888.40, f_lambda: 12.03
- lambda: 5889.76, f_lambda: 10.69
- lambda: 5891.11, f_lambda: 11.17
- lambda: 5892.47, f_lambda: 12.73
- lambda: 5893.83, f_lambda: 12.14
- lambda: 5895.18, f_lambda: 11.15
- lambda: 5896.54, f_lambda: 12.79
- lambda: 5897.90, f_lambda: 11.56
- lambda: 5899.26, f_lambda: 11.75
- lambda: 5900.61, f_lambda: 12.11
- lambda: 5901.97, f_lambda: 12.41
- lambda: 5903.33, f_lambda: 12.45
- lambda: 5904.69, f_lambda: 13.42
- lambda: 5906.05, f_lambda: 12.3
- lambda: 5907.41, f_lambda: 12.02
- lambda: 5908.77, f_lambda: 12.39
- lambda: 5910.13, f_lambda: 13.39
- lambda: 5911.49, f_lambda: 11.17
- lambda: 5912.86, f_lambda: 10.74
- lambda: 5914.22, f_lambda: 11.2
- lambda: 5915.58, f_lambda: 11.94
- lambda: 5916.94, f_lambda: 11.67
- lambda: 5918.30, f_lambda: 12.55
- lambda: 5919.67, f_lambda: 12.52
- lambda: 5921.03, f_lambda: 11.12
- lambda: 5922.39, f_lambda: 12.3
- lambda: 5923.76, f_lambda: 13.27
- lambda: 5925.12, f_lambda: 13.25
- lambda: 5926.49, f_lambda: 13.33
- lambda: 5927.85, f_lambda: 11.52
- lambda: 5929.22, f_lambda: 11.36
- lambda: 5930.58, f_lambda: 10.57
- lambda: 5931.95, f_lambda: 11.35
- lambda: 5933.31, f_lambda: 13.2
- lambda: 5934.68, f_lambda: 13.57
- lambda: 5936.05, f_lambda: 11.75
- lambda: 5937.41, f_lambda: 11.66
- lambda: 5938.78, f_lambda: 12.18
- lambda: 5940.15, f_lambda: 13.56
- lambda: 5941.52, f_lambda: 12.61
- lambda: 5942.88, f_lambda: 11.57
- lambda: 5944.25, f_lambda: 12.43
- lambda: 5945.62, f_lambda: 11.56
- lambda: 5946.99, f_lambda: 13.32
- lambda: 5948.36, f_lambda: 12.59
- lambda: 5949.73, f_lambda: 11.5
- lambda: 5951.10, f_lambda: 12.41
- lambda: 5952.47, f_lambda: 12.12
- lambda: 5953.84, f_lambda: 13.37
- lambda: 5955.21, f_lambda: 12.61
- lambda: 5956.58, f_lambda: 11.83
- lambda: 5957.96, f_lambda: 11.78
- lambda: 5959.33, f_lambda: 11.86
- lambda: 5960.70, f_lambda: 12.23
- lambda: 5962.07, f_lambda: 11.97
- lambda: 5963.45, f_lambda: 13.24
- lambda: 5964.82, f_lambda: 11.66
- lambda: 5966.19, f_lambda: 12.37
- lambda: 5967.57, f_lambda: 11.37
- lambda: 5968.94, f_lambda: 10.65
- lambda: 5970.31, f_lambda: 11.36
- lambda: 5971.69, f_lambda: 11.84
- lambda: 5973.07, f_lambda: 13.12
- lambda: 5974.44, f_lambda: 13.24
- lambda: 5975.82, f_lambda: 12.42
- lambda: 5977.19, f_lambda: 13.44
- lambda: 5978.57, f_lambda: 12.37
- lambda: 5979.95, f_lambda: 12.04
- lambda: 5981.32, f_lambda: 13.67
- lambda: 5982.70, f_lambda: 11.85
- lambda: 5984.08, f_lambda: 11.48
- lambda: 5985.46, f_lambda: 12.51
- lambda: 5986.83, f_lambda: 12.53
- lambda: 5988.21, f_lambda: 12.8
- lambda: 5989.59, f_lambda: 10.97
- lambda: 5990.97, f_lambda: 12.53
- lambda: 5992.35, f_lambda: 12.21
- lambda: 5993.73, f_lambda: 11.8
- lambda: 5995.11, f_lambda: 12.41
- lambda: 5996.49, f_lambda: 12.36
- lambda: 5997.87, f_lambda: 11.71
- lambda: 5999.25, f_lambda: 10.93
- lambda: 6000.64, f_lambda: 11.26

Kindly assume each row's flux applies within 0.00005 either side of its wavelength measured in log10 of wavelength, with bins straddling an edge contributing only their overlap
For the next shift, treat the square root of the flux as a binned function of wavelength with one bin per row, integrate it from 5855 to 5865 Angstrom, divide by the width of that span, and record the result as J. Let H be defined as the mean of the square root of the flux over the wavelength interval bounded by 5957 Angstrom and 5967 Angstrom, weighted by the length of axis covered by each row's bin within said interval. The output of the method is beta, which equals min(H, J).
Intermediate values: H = 3.48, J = 3.51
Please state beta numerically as 3.48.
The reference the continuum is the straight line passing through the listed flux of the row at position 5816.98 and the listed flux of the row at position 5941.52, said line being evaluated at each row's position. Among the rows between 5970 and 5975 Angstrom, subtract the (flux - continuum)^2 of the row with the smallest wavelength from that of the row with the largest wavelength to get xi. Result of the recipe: -3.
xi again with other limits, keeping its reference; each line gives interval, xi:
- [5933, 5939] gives 0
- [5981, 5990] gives 6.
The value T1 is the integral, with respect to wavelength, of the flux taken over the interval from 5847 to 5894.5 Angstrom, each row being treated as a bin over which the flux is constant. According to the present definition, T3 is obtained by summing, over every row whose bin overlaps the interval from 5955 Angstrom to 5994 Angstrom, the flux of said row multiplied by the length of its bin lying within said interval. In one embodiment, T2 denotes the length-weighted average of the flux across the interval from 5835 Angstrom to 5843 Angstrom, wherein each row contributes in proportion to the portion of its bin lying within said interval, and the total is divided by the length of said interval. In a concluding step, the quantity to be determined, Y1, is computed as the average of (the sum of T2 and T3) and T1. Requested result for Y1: 545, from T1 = 602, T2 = 12.5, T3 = 476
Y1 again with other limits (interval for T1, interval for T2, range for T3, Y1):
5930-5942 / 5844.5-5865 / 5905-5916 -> 145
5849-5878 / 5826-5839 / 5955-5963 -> 245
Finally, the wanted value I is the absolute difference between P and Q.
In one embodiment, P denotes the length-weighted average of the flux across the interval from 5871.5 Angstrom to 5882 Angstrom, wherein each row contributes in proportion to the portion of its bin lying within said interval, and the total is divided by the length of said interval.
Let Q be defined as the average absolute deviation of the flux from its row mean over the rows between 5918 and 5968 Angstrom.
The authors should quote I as 14.9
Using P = 15.6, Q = 0.64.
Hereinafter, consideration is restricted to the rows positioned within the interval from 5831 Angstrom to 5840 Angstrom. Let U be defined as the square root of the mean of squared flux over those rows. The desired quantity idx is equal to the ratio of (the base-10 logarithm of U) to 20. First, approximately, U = 12.7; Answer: 0.0552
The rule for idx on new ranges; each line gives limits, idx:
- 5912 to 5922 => 0.0534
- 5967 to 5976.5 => 0.0540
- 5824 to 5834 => 0.0554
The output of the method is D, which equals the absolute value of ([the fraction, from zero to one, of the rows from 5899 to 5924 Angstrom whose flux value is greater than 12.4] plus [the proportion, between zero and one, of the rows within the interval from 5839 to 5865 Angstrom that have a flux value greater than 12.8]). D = 0.74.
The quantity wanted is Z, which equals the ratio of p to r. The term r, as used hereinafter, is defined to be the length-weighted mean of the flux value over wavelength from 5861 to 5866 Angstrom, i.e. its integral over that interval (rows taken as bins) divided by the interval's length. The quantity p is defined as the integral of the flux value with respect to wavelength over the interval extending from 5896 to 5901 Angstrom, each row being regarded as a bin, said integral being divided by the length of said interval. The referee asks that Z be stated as 1.013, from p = 12.0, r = 11.9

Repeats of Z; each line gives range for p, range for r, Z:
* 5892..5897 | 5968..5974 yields 1.031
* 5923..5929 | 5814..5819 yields 1.013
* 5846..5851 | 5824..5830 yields 0.999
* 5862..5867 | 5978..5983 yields 0.961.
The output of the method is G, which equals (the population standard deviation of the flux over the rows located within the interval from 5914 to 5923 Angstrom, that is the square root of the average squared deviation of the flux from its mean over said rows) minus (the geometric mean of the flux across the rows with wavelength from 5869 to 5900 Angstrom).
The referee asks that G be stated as -12.1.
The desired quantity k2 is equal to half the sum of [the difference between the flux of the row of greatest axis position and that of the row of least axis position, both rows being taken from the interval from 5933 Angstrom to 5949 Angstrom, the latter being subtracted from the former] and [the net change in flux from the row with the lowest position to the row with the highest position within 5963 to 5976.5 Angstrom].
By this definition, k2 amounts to -0.7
